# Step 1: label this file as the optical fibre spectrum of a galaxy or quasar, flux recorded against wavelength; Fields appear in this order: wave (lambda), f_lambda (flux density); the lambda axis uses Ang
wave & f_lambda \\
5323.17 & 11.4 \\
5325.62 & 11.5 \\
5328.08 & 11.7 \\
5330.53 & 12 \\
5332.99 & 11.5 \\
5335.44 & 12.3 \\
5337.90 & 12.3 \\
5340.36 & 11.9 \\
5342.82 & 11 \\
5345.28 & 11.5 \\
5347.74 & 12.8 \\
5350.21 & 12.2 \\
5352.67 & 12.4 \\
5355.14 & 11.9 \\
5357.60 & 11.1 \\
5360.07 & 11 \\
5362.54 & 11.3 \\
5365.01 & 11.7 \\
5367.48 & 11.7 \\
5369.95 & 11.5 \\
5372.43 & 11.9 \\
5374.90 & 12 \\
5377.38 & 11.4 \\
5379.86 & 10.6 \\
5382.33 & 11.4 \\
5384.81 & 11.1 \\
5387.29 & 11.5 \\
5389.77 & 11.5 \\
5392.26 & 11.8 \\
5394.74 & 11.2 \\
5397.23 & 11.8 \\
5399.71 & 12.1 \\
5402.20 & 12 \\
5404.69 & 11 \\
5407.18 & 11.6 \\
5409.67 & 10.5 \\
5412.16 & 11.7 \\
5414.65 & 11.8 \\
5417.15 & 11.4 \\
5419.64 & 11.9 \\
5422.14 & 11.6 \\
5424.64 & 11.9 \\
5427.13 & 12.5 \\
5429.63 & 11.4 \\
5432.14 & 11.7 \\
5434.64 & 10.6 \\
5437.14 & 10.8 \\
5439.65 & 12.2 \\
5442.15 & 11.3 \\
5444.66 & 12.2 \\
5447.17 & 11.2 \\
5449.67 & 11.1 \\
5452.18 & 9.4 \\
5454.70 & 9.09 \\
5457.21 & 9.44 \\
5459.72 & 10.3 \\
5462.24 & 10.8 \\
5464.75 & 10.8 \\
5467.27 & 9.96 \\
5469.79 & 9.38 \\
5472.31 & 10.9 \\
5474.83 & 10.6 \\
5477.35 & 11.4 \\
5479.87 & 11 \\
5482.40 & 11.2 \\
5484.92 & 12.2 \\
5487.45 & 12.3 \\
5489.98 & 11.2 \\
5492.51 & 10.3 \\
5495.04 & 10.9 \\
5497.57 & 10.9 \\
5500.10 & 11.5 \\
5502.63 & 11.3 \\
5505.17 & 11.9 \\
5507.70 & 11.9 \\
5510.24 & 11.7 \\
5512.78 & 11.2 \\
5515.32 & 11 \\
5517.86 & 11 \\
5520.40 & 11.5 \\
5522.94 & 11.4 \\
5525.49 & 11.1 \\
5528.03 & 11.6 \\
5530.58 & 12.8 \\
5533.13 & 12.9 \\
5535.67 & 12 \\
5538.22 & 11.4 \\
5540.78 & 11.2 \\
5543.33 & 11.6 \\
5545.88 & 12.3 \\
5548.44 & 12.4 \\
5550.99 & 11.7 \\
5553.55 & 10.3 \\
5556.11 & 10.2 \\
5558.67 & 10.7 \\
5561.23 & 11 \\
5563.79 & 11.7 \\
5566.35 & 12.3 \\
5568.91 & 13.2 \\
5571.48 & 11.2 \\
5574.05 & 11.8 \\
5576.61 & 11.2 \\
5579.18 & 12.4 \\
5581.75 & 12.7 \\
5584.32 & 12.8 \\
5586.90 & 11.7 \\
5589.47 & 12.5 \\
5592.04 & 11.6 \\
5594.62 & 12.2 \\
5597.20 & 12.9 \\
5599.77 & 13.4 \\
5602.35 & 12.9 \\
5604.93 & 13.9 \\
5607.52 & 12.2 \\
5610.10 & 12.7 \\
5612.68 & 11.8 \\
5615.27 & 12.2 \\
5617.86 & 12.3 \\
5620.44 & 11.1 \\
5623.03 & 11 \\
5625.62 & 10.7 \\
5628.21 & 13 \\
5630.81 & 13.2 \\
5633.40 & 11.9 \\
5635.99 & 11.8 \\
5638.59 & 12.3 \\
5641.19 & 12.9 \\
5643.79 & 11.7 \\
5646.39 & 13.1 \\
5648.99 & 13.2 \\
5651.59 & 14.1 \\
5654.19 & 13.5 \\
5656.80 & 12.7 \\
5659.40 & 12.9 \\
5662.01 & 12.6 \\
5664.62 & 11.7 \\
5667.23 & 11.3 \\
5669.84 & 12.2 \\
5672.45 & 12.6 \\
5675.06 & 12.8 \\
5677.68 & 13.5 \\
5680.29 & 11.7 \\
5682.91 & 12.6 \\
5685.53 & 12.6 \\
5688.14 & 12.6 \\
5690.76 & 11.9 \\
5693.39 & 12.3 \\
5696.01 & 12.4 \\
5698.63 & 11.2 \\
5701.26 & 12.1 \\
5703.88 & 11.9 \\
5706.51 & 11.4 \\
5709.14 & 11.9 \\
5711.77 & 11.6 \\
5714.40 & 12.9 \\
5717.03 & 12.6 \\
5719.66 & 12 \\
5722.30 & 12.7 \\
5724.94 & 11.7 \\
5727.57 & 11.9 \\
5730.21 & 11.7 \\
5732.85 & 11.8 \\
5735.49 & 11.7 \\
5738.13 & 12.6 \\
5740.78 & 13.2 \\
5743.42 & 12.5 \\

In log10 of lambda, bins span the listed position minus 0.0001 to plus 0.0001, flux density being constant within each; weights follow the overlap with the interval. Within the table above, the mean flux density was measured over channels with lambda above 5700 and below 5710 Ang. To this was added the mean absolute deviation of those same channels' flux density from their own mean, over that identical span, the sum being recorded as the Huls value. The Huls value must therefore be 12.0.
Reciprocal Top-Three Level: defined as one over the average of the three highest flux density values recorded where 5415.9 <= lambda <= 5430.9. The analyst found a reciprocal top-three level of 0.0826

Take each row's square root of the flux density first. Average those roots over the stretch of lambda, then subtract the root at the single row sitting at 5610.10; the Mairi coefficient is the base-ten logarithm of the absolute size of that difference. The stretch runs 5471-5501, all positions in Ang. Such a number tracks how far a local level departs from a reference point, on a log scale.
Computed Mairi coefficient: -0.66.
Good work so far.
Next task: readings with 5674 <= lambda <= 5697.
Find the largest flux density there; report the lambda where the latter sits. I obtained 5677.68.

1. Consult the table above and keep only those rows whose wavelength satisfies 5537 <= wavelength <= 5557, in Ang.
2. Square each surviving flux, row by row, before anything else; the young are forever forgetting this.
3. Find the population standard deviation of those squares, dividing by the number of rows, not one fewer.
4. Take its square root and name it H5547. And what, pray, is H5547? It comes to 4.14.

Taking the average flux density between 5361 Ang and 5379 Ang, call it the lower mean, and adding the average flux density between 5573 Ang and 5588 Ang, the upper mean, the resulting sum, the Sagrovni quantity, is 23.7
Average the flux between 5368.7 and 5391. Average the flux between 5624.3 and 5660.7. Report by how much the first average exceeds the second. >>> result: -1.2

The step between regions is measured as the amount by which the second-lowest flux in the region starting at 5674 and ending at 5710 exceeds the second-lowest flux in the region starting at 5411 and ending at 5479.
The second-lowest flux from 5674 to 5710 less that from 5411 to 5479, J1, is 2.0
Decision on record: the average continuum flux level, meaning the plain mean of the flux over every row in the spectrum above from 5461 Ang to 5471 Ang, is 10.2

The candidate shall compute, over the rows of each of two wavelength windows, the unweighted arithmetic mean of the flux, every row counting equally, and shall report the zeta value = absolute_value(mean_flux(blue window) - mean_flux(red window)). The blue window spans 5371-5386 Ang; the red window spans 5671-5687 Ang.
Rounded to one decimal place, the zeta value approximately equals 1.2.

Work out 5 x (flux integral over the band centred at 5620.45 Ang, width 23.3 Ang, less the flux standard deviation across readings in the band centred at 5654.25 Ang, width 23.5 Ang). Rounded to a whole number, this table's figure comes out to 1394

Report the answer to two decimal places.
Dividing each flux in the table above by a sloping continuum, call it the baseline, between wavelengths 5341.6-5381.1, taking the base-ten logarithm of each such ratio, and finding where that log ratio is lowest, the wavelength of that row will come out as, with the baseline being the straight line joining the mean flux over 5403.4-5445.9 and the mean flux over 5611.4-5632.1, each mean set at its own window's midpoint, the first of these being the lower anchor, 5379.86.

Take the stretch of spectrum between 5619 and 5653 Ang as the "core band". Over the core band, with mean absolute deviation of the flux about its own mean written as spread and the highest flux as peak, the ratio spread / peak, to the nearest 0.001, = 0.062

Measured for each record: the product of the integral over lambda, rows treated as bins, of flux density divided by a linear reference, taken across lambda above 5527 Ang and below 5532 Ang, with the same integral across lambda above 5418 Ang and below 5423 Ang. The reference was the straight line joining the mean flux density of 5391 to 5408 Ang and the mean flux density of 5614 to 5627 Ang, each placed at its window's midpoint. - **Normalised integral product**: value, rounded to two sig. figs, 27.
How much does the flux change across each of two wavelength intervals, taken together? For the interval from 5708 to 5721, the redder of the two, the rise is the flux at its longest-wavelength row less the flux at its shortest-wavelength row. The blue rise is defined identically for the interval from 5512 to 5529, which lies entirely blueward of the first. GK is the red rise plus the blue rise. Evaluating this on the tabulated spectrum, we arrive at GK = 0.5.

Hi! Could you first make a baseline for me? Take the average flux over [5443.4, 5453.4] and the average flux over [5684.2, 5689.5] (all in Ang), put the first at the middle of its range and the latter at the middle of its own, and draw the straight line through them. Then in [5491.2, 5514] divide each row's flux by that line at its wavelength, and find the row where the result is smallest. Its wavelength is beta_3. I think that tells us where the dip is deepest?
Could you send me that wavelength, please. 5492.51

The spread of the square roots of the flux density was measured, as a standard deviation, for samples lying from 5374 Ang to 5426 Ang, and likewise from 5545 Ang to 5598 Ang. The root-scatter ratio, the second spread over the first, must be 1.9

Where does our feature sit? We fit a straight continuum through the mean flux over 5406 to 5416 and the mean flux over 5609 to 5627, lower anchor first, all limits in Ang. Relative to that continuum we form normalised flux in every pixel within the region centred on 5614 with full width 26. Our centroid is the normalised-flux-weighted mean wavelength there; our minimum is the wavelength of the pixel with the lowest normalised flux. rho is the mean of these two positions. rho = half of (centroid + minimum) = 5619.5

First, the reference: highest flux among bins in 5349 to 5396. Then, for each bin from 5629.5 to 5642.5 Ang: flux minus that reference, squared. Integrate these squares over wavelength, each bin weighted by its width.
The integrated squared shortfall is 3.9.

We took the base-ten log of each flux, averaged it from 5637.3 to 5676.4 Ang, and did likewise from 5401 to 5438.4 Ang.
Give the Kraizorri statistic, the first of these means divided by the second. 1.039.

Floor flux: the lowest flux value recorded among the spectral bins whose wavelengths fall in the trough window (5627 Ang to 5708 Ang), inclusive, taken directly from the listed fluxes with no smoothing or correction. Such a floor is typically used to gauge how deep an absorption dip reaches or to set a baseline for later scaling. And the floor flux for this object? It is 11.2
